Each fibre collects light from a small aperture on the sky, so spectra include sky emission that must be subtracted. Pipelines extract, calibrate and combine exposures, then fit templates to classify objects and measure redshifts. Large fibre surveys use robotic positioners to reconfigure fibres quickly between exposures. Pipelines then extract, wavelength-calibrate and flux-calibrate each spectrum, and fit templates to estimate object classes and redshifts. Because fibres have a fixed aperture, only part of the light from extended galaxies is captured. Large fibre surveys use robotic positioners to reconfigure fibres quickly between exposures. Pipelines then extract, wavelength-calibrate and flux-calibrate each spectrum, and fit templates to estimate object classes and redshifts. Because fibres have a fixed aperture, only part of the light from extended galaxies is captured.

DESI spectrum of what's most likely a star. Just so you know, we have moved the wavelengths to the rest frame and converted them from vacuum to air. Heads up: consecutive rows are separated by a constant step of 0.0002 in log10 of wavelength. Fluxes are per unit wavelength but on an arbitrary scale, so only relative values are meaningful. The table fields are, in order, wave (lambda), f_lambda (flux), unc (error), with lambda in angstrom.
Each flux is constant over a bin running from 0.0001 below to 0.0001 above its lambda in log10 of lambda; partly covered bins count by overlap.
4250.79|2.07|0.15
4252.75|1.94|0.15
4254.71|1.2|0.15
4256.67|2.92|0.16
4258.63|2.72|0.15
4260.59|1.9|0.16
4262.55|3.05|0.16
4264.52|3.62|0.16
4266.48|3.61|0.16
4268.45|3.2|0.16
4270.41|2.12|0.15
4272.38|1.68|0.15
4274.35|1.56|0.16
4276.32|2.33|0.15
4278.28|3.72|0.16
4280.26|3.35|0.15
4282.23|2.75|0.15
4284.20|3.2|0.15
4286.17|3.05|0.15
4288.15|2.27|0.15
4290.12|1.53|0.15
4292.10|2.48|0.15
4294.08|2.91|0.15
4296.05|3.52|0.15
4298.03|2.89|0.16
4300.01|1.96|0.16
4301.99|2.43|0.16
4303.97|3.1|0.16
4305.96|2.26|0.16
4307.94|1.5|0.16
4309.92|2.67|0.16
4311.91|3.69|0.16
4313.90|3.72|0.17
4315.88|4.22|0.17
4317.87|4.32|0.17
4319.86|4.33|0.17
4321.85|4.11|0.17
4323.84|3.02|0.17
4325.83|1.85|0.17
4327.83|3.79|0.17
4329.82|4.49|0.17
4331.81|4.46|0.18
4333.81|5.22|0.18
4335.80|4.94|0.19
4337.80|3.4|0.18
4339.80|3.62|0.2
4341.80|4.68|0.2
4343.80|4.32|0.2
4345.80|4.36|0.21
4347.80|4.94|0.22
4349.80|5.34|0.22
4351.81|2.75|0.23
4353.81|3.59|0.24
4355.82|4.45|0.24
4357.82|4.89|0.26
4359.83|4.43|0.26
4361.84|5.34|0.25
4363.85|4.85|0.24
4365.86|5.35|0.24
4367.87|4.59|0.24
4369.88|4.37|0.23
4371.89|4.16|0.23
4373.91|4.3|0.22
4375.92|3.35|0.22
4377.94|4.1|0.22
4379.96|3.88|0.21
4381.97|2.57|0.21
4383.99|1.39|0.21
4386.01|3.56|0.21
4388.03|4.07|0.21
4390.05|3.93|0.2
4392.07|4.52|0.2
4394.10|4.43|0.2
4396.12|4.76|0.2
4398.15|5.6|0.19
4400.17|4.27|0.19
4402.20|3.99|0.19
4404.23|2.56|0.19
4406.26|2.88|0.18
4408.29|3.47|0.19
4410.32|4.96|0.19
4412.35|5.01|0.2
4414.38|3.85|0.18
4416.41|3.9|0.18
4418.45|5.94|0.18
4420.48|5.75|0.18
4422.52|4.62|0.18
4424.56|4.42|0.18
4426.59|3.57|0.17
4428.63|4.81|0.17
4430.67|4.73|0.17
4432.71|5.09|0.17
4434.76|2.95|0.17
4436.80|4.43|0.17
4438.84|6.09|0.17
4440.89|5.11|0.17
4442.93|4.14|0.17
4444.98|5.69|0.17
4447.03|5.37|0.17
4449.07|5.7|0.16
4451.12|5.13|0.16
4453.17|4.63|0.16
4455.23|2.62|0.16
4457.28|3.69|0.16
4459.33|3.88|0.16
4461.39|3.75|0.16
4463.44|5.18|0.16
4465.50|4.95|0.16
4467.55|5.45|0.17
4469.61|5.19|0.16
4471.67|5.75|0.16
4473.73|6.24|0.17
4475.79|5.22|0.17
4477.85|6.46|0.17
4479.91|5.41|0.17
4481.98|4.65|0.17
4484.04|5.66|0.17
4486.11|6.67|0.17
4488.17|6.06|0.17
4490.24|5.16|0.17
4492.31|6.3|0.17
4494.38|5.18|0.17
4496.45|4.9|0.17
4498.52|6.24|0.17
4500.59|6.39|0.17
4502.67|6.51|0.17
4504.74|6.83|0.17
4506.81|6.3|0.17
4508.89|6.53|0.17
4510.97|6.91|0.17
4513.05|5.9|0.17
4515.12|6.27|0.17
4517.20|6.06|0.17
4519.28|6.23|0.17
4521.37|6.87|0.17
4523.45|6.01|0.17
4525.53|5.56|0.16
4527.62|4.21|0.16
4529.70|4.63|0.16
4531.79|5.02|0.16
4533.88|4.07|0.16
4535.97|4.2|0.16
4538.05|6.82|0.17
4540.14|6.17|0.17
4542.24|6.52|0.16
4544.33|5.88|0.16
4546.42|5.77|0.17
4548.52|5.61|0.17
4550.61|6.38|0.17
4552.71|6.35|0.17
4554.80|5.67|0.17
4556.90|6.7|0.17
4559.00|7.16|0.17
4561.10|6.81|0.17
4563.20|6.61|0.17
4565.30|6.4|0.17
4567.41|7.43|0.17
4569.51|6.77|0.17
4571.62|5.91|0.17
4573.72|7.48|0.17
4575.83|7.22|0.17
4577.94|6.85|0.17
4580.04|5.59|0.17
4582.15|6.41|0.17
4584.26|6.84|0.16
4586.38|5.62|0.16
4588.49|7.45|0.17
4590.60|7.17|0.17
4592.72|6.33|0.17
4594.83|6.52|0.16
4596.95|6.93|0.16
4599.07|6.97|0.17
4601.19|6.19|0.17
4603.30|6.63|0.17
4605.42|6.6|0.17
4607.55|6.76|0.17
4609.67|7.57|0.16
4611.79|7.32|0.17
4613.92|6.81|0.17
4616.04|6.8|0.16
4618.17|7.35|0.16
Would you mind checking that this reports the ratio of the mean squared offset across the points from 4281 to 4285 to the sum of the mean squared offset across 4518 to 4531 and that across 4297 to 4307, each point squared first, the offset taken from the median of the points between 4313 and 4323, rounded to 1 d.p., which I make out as 0.3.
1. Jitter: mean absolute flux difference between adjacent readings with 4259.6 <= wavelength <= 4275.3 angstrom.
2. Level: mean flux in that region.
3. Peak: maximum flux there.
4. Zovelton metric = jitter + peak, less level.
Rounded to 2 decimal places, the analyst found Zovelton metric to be 1.57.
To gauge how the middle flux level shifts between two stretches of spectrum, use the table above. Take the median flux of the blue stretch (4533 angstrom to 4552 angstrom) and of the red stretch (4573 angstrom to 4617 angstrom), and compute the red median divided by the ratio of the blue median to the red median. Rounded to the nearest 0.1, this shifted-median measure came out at 7.9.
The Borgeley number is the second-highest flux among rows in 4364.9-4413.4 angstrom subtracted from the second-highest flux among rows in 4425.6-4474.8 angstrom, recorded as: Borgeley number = 0.74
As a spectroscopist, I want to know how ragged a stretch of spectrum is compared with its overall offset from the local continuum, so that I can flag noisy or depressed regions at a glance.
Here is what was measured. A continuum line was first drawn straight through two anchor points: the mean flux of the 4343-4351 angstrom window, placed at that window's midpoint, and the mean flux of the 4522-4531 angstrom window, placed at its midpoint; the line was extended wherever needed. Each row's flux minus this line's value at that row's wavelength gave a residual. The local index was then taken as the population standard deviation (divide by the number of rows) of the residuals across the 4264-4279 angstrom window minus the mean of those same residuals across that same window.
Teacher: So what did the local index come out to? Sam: 2.7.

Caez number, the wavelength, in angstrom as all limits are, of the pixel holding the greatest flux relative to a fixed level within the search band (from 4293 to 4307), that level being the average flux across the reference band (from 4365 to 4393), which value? 4296.05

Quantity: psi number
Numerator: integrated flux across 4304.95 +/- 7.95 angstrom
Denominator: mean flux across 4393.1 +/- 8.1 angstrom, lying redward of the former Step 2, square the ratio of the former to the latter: 86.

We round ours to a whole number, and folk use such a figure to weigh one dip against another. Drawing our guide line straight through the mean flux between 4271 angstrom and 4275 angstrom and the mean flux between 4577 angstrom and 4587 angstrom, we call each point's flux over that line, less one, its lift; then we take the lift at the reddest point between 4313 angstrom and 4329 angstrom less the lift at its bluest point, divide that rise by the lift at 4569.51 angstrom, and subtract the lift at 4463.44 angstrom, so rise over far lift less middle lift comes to -1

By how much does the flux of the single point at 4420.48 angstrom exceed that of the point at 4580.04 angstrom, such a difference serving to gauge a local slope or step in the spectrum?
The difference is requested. 0.2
